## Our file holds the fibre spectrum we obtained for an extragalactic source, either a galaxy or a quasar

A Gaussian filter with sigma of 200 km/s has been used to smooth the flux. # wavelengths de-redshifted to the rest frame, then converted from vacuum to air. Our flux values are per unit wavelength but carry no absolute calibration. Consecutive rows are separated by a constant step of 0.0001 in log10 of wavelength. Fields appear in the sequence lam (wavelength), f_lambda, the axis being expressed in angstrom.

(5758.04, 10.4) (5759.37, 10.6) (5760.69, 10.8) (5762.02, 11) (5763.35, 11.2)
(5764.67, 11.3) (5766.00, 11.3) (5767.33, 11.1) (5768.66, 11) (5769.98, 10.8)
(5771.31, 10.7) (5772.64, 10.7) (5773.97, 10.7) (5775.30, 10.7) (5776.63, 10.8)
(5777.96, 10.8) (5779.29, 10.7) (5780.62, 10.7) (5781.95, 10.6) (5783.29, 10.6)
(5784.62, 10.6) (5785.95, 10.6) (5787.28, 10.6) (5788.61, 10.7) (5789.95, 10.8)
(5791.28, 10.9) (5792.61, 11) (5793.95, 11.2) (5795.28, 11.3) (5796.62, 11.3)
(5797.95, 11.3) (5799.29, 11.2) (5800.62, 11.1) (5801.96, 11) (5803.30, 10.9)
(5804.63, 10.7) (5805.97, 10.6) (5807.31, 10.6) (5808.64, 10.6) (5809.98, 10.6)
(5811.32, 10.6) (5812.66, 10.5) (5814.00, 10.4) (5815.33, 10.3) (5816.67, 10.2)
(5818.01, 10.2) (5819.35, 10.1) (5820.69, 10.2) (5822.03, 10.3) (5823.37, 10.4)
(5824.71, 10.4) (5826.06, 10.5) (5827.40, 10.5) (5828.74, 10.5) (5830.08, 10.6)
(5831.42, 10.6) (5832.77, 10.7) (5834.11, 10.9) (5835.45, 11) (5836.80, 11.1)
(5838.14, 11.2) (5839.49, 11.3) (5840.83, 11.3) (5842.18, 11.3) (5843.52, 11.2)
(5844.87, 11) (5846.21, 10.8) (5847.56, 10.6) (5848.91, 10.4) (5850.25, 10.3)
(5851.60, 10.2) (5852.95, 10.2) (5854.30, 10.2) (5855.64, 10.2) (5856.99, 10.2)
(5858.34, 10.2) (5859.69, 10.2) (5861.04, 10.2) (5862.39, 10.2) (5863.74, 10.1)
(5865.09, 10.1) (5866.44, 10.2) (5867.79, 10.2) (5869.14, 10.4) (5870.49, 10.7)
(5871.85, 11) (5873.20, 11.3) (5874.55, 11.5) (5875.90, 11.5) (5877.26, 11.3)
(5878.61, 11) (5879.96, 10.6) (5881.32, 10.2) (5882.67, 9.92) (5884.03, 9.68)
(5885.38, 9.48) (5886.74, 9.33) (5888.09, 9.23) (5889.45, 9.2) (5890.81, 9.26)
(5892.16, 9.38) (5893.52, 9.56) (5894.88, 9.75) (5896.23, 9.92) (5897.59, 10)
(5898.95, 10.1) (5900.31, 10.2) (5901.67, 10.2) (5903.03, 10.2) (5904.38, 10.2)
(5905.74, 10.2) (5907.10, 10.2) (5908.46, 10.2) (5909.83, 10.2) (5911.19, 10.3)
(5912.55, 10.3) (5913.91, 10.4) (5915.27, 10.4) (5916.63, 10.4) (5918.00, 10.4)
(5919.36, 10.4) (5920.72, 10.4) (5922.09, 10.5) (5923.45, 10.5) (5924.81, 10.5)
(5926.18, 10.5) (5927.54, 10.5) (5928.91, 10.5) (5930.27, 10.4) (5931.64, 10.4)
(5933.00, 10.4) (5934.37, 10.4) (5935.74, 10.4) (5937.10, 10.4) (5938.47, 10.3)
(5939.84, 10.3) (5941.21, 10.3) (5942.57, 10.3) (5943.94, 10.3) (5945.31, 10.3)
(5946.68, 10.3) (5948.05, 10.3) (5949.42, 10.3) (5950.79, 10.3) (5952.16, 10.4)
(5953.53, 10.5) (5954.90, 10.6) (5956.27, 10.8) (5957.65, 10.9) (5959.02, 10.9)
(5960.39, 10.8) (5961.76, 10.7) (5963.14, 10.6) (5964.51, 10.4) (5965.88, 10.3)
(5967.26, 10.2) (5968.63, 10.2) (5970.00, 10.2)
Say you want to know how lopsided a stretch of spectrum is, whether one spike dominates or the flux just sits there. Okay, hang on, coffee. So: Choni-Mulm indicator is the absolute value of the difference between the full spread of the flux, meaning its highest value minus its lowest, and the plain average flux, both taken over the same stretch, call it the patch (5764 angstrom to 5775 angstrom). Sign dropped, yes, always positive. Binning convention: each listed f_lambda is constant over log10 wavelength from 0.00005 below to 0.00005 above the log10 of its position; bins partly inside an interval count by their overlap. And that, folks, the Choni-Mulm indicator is 10.3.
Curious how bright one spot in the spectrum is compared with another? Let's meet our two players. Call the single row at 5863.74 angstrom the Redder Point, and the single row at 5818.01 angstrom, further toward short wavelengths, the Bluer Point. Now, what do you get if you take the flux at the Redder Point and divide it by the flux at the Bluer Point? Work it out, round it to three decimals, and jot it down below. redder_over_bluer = 0.990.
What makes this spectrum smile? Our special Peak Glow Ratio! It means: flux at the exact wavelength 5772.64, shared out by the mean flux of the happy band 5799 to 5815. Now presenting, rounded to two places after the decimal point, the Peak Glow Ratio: 1.00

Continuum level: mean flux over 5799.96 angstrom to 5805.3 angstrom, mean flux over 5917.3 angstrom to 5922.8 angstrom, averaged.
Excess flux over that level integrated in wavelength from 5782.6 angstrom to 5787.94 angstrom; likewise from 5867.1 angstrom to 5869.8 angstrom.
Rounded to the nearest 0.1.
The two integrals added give -1.4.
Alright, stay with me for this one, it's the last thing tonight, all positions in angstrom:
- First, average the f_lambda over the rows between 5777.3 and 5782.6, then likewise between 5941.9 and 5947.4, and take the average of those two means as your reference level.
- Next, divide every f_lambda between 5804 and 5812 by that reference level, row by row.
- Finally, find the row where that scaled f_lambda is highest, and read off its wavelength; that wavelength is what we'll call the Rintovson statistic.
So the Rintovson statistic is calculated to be 5804.63 angstrom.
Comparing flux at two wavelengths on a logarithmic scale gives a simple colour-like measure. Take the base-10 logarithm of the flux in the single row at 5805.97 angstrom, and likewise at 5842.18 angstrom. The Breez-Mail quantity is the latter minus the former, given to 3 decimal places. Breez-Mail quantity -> 0.028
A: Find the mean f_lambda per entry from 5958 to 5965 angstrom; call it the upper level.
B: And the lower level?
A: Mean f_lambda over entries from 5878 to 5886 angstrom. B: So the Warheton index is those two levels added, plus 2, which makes 22.8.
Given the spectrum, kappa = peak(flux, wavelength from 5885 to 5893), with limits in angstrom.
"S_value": 9.48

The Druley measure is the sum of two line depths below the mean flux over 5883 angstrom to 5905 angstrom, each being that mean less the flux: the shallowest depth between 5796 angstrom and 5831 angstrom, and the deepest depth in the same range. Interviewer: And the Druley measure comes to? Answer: -1.9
